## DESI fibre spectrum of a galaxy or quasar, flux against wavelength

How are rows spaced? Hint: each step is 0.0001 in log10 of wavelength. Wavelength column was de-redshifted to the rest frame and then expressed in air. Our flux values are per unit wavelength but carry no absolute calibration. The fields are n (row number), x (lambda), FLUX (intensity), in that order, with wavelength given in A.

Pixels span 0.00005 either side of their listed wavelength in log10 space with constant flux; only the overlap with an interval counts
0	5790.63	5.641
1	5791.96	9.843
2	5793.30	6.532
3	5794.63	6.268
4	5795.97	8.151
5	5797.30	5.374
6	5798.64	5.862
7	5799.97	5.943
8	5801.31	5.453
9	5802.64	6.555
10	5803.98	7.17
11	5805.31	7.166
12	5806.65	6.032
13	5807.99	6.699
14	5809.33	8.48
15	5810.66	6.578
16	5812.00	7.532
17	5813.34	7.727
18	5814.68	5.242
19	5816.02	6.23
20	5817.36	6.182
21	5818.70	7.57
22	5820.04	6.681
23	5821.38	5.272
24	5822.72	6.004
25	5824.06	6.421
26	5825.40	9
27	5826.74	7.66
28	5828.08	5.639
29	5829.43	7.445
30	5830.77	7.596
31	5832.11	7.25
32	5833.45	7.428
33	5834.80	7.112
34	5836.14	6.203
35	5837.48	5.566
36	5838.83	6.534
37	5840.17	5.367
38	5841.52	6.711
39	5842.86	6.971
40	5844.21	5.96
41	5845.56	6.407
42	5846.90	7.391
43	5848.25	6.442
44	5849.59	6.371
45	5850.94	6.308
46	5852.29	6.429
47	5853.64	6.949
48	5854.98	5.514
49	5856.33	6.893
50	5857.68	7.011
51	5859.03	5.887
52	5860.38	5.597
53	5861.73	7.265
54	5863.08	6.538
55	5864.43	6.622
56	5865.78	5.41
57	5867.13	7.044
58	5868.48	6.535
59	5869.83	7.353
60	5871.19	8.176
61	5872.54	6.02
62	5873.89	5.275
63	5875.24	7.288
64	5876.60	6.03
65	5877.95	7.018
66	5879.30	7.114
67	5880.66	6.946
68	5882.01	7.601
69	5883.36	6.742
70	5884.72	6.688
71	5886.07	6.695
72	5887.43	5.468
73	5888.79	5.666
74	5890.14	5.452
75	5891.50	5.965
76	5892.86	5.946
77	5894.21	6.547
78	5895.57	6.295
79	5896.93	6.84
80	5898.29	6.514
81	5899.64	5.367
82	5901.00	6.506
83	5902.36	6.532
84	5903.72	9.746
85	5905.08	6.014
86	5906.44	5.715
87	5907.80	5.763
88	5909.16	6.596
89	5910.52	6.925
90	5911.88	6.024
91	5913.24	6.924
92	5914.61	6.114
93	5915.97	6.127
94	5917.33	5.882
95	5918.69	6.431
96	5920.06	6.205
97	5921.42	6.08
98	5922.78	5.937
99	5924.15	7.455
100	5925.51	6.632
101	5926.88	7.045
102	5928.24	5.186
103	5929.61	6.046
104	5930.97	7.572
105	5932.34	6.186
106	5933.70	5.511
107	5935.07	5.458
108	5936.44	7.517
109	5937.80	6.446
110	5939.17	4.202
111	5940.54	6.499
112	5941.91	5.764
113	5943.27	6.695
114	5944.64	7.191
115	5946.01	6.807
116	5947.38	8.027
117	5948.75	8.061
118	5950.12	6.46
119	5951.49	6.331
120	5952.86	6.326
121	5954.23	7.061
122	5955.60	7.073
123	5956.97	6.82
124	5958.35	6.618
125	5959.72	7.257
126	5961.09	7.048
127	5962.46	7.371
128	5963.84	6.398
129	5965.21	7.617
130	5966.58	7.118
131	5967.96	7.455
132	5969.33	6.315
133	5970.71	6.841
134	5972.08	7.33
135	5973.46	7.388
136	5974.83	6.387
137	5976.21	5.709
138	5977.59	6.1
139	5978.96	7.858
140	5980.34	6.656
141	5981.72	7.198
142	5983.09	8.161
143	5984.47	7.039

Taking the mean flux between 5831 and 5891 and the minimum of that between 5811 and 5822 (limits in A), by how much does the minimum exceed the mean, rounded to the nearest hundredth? -1.29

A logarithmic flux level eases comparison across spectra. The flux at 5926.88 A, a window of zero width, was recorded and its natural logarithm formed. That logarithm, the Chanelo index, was 1.95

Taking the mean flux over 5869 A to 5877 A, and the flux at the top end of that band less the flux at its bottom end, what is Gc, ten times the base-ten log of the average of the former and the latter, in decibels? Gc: 4.3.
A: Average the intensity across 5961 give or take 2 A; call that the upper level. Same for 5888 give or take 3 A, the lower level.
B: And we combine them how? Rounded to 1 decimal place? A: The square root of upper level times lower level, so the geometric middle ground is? 6.5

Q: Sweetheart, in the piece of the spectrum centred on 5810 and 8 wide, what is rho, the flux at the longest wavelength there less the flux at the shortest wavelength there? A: 1.7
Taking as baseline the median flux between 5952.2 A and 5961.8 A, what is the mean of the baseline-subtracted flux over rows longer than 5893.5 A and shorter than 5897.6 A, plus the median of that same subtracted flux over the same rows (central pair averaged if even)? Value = -1.0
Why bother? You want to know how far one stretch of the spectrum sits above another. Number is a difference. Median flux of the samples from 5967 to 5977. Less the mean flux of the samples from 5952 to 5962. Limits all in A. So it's 0.0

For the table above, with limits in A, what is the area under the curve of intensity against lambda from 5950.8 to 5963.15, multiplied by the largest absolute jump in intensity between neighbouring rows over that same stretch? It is 62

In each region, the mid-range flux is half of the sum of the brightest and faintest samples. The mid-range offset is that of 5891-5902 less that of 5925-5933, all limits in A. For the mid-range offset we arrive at -0.3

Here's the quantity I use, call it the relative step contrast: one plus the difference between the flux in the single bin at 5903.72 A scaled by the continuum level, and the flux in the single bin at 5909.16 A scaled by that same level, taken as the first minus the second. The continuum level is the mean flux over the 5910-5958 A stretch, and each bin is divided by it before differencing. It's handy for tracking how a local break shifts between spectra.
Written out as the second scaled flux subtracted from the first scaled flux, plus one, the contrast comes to 1.49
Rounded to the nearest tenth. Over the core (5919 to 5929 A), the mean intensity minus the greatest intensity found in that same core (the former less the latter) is -1.1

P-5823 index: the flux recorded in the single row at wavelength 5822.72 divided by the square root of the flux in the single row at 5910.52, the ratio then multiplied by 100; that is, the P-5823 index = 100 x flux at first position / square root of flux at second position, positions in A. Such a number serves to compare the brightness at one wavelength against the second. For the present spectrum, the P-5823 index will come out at 228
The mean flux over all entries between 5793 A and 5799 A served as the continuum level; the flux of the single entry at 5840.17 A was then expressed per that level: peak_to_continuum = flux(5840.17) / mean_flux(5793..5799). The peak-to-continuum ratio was 0.83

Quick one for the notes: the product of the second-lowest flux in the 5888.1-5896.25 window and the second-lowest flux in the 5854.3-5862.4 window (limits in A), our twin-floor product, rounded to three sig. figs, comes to 31.7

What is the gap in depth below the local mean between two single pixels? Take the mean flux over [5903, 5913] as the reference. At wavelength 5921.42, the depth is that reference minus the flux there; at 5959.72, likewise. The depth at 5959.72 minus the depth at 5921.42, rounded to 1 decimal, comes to -1.2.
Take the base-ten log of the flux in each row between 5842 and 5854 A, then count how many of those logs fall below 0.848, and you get 8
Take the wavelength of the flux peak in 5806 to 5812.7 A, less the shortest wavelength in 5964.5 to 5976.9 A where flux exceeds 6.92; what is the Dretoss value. -155.9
